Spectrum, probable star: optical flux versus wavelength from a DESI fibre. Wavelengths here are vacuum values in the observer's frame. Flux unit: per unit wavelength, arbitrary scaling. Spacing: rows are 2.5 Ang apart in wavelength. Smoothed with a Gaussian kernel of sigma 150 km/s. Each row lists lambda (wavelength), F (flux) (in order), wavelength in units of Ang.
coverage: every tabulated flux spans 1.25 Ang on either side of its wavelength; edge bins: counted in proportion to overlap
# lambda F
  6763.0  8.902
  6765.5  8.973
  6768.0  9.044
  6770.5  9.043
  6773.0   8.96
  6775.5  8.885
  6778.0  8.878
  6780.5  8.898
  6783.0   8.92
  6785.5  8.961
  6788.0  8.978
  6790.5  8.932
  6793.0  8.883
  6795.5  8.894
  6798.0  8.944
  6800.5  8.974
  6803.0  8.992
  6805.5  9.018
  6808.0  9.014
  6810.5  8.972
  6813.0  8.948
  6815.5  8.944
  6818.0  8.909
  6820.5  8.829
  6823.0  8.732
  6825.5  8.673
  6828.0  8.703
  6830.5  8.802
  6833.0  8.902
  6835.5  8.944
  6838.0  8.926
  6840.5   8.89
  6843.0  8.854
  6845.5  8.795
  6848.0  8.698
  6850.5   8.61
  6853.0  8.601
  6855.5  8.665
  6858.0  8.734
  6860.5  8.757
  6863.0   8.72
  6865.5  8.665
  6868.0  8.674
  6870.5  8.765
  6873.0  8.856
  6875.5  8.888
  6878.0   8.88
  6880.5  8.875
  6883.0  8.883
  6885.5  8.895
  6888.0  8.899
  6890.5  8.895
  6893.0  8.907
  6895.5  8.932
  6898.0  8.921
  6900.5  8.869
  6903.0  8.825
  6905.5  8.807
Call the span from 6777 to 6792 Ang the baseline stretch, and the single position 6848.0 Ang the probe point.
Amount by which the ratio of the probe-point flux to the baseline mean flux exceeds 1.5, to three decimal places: -0.526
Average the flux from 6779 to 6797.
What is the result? 8.92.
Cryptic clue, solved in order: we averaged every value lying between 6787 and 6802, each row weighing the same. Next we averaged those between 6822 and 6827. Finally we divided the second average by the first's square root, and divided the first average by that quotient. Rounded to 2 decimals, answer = 3.07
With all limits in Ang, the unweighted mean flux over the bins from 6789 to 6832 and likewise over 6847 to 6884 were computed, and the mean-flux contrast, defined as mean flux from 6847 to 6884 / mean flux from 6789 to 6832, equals 0.98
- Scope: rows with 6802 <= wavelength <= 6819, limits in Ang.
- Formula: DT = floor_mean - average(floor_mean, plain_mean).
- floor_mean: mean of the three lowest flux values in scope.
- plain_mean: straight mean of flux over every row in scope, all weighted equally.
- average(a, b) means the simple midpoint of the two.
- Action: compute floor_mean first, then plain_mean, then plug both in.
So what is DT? -0.02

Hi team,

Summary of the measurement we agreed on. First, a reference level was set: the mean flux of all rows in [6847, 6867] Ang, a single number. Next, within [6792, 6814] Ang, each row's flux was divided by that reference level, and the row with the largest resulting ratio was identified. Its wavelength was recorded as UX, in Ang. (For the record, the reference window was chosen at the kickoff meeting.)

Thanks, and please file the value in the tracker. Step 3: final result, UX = 6805.5 Ang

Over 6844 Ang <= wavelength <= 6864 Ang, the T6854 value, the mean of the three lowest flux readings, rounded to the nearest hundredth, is 8.63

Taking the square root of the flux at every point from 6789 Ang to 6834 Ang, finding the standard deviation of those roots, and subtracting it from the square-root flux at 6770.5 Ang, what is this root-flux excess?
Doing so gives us 2.99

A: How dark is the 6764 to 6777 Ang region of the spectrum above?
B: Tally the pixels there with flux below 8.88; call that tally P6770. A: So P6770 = 0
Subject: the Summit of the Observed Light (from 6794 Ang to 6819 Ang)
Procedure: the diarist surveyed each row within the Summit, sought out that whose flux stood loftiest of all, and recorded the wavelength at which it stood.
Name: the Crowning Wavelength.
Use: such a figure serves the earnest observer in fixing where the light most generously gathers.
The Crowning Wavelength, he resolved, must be 6805.5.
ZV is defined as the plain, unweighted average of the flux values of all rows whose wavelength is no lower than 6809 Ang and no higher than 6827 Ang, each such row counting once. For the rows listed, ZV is 8.86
